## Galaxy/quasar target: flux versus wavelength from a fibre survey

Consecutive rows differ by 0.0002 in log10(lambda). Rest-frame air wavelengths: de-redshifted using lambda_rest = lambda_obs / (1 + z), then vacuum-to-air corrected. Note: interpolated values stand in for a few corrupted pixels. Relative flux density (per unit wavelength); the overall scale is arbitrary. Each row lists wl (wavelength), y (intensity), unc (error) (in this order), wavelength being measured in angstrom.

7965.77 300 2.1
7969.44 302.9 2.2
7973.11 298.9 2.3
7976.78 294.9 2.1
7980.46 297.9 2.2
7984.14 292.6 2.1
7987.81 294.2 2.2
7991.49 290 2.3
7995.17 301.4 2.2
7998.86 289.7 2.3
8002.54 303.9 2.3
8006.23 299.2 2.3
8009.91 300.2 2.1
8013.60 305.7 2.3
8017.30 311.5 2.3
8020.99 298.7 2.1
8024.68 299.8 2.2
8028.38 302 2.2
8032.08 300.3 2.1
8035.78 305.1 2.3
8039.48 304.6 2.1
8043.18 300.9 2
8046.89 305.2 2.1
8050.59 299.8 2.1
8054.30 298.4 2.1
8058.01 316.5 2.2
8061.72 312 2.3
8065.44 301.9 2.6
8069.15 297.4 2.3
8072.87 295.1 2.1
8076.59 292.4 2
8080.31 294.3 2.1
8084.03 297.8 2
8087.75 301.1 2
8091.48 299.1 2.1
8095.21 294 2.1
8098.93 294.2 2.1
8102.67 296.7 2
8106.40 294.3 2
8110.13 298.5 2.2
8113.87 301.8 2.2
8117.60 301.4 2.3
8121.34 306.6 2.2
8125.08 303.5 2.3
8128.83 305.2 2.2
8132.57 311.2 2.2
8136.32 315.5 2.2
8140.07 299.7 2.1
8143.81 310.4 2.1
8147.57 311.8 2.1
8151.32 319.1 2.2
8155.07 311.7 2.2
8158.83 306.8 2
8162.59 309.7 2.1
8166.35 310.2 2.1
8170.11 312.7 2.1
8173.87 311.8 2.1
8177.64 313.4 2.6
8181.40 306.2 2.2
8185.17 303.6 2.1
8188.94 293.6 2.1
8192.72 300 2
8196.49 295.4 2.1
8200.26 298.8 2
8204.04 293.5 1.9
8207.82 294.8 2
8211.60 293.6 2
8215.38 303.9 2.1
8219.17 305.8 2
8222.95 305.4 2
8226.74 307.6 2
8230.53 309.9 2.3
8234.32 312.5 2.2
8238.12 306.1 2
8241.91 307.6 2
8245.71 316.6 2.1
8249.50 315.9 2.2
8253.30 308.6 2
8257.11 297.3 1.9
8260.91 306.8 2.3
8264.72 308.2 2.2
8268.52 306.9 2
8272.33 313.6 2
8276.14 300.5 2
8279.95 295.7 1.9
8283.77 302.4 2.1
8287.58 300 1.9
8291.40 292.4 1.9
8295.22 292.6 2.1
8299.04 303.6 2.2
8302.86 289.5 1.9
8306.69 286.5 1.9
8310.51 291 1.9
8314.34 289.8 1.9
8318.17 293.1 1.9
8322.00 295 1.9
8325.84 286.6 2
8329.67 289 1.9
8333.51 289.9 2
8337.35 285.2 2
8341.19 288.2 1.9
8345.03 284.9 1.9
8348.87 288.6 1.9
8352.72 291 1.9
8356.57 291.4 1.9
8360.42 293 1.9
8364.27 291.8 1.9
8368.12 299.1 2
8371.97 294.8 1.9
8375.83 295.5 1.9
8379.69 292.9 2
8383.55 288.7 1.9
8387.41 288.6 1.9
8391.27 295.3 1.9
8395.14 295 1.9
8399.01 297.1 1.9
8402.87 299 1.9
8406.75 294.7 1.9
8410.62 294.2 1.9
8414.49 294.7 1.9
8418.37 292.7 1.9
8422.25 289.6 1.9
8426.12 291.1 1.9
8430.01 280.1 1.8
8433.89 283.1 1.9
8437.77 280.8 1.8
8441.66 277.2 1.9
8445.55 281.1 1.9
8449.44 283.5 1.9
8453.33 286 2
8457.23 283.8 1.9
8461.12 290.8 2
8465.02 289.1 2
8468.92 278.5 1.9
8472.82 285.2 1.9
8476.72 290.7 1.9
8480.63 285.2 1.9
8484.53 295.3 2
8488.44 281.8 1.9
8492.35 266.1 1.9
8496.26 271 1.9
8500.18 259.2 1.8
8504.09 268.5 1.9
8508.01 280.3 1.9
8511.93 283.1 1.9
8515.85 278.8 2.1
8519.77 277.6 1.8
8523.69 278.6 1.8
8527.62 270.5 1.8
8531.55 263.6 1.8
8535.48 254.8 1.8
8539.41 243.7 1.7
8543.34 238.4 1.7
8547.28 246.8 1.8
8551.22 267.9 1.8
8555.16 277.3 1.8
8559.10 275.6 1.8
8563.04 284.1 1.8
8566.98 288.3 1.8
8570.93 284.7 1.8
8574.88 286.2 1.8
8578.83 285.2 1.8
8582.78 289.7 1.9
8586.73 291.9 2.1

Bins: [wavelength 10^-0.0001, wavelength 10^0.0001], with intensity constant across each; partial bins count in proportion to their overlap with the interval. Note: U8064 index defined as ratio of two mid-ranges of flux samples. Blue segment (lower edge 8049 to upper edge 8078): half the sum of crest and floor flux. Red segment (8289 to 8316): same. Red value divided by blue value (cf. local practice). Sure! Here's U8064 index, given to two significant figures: 0.97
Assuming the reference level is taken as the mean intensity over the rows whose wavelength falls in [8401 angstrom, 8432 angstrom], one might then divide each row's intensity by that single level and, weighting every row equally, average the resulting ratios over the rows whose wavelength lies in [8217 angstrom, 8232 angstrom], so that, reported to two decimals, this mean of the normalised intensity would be 1.05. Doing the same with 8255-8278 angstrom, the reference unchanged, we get 1.05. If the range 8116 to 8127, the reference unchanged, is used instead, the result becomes 1.04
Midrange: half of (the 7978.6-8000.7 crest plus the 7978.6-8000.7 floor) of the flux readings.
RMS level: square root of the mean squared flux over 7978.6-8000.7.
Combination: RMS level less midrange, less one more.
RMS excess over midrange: -2.2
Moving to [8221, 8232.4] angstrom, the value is -1.0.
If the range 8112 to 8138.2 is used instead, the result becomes -3.0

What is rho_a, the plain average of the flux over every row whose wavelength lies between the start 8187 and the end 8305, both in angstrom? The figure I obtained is 303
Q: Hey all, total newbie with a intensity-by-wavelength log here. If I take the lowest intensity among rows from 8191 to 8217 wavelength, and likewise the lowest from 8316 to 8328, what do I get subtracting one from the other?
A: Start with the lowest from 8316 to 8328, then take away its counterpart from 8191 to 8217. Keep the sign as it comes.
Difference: -7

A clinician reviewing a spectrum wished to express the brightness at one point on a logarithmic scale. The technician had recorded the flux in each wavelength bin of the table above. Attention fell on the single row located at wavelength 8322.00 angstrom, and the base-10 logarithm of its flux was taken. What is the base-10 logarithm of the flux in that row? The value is 2.470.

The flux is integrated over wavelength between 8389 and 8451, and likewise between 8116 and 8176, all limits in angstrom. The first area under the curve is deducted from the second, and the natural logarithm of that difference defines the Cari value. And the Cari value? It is 6.4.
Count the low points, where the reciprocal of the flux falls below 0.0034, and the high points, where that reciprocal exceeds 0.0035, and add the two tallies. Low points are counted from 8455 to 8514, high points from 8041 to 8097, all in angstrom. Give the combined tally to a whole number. 1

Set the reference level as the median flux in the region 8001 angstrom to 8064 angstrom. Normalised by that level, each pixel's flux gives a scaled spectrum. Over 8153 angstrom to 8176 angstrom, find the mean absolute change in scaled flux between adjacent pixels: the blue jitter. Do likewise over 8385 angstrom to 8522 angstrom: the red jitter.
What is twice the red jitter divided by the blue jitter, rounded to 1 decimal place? 4.4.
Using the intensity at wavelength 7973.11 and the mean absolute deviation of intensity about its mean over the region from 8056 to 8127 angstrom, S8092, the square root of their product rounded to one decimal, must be 37.8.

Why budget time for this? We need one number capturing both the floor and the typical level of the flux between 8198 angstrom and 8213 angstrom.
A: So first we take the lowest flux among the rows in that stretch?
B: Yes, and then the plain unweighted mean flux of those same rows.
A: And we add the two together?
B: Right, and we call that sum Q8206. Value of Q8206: 589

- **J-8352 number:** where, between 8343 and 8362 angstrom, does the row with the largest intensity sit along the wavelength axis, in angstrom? 8360.42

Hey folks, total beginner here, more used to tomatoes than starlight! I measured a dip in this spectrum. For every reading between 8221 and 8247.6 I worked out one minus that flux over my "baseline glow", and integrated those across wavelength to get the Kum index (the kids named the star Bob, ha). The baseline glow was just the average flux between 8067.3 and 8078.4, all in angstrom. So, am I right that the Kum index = -1.3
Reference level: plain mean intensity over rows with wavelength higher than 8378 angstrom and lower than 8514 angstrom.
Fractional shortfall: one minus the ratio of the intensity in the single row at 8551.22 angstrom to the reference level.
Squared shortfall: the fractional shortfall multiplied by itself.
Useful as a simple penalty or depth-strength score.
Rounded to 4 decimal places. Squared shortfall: 0.0038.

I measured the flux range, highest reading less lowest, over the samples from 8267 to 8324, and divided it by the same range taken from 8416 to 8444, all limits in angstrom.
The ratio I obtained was 1.75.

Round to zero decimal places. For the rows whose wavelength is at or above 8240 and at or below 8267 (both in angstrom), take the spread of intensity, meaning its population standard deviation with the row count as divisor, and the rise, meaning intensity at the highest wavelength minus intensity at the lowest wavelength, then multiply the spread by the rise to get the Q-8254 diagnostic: 4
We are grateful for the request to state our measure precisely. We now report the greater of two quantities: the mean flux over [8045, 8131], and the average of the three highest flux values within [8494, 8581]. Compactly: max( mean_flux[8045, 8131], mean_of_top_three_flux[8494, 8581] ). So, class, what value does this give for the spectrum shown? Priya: 300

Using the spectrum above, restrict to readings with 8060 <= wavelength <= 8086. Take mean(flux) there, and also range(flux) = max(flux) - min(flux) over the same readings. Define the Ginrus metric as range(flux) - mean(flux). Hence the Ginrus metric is -279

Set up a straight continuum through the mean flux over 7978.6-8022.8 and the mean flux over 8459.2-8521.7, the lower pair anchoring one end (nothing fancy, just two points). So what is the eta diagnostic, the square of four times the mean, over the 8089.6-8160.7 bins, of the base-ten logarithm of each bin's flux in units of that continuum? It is 0.004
